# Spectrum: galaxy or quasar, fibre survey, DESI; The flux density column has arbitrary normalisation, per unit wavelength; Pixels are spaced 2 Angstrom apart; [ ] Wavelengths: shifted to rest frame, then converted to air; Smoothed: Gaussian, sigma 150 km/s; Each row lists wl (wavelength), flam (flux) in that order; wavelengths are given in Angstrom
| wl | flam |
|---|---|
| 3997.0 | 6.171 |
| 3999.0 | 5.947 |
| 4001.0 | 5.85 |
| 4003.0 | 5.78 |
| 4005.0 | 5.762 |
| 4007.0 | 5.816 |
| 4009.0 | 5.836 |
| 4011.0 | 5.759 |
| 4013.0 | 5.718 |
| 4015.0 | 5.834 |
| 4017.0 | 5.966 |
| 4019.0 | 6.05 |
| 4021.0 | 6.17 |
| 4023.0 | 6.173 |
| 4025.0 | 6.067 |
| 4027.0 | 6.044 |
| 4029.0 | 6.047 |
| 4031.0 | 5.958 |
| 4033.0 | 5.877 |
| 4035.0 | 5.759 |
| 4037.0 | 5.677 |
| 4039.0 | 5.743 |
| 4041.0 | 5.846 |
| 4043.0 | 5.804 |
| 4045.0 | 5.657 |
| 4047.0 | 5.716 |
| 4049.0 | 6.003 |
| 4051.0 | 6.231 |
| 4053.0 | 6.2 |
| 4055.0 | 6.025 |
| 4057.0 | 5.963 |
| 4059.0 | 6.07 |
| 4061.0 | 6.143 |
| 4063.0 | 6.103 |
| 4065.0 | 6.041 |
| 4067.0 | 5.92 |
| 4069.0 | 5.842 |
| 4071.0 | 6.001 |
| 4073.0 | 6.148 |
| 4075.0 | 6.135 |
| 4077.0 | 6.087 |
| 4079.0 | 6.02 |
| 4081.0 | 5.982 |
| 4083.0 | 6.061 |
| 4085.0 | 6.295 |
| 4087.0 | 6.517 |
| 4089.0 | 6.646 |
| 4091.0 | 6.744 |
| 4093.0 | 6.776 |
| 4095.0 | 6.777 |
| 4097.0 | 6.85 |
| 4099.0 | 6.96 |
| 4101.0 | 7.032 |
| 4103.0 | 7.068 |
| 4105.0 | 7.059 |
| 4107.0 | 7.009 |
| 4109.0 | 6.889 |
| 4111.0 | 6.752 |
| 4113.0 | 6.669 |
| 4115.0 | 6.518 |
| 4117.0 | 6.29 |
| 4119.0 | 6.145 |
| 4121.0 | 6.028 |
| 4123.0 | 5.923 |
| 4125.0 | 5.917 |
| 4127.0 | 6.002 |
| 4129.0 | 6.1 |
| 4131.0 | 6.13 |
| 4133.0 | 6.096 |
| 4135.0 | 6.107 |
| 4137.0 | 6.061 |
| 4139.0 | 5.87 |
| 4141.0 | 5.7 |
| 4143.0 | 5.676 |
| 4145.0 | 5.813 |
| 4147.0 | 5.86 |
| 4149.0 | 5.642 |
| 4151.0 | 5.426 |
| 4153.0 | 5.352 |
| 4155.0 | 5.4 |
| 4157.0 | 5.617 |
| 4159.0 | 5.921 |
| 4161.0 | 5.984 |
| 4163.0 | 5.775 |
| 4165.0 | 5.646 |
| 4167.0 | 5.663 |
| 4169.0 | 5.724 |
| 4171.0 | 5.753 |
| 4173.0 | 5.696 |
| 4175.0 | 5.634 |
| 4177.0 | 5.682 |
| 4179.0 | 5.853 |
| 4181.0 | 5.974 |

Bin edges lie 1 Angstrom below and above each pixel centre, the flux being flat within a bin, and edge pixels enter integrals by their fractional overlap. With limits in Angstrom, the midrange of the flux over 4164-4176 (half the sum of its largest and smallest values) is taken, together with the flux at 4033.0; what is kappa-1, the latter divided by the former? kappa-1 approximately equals 1.032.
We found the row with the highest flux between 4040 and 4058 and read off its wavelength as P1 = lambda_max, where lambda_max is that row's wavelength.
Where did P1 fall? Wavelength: 4051.0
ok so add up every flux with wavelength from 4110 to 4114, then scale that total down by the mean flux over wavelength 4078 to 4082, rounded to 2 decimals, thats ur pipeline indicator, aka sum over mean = 2.24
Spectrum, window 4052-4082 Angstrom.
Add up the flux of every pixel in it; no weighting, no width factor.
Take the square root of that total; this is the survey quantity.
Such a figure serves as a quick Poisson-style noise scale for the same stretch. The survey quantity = 9.52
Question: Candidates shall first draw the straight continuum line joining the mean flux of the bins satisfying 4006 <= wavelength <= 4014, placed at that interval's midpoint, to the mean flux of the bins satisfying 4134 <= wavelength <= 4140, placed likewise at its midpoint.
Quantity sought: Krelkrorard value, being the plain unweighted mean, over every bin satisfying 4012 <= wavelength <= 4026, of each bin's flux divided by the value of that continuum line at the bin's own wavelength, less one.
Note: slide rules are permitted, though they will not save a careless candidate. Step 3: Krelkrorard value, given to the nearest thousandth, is 0.034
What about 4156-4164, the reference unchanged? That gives -0.038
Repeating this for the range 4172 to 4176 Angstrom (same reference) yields -0.068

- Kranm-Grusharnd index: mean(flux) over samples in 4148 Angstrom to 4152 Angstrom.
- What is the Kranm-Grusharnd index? 5.53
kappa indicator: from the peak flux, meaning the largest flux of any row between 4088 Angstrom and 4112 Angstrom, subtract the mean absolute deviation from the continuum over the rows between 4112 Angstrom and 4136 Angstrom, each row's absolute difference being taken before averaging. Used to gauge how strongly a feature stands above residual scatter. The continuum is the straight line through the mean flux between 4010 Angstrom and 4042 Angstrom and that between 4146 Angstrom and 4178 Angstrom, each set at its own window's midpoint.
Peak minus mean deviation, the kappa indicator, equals 6.6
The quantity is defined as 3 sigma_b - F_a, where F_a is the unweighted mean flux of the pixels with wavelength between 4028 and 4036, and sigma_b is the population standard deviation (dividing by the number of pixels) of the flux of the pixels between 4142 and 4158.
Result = -5.38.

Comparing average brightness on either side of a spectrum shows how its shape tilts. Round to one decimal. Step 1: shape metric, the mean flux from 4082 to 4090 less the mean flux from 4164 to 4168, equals 0.7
